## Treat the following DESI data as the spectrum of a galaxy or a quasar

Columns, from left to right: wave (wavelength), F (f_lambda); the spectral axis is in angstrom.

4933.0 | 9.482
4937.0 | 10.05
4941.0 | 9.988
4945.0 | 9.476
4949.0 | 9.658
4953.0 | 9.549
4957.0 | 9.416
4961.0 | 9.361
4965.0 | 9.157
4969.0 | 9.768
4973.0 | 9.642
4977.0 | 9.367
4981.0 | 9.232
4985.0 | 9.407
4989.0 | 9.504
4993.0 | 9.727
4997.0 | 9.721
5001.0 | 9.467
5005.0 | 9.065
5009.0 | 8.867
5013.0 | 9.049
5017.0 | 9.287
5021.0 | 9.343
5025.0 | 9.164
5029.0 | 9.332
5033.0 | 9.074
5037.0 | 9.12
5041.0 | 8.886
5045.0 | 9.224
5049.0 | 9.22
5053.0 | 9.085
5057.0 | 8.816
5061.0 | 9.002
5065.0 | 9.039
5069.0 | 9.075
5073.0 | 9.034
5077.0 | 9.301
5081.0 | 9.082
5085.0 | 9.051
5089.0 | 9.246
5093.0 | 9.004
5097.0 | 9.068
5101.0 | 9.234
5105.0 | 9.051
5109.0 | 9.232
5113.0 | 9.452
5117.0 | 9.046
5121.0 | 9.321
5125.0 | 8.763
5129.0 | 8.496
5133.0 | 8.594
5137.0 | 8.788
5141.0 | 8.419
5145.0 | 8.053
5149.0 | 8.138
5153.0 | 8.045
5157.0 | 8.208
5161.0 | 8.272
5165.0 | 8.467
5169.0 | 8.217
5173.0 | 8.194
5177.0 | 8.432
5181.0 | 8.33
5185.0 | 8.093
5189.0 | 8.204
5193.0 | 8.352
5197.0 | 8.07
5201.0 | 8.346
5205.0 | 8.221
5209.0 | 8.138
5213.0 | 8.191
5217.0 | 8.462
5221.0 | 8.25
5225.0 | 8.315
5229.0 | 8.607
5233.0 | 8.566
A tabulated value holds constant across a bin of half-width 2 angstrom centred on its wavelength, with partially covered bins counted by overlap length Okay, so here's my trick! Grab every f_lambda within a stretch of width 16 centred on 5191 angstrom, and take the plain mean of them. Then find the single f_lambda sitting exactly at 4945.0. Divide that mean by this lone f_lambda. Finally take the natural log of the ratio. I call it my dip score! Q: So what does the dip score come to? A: -0.15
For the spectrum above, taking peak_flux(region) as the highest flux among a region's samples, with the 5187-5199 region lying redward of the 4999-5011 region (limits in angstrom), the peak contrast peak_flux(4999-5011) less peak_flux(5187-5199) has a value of 1.1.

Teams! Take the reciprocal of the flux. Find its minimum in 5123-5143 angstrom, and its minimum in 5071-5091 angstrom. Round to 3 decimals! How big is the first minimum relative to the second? 1.058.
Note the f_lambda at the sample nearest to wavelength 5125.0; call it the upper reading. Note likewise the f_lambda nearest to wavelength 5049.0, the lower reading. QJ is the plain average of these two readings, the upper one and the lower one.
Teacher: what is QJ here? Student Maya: 9.0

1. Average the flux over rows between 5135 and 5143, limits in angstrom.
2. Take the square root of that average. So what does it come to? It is 2.93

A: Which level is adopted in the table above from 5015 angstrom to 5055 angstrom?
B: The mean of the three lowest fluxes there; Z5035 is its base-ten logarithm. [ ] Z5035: 0.955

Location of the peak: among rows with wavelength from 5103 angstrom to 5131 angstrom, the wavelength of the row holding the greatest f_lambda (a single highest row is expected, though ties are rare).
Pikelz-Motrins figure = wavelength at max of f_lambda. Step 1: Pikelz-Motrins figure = 5113.0 angstrom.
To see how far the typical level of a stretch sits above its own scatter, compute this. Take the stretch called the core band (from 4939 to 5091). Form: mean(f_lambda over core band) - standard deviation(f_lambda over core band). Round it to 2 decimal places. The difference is 9.01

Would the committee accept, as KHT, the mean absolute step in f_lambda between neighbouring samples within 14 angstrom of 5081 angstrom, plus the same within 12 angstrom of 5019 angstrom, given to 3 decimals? 0.330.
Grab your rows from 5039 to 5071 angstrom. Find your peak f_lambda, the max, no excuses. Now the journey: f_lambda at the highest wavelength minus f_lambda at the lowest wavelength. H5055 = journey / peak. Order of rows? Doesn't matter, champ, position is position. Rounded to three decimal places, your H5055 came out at 0.020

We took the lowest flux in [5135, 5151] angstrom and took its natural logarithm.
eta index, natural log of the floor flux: 2.09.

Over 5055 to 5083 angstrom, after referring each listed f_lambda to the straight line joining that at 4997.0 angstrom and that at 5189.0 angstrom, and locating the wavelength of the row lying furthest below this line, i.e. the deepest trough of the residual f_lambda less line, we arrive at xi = 5057.0 angstrom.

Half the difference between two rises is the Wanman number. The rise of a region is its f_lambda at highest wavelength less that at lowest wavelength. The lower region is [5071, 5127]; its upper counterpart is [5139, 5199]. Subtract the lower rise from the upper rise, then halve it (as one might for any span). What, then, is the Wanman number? -0.04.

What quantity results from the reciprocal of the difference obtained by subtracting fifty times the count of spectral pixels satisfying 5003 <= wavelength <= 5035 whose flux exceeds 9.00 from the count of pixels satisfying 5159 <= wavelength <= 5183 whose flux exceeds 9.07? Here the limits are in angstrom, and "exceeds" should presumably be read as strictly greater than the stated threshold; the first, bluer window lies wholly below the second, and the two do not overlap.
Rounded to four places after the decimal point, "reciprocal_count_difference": -0.0029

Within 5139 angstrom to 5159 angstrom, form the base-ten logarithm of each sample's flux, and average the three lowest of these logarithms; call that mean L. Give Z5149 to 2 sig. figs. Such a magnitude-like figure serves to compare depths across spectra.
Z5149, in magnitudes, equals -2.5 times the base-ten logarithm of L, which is 0.11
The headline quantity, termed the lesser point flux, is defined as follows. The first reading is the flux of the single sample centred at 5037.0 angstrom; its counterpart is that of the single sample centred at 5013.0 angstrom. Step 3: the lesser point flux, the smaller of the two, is 9.0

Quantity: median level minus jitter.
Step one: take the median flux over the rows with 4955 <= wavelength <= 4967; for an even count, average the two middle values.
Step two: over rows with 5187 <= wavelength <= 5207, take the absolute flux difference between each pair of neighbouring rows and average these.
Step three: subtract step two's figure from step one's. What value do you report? 9.15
